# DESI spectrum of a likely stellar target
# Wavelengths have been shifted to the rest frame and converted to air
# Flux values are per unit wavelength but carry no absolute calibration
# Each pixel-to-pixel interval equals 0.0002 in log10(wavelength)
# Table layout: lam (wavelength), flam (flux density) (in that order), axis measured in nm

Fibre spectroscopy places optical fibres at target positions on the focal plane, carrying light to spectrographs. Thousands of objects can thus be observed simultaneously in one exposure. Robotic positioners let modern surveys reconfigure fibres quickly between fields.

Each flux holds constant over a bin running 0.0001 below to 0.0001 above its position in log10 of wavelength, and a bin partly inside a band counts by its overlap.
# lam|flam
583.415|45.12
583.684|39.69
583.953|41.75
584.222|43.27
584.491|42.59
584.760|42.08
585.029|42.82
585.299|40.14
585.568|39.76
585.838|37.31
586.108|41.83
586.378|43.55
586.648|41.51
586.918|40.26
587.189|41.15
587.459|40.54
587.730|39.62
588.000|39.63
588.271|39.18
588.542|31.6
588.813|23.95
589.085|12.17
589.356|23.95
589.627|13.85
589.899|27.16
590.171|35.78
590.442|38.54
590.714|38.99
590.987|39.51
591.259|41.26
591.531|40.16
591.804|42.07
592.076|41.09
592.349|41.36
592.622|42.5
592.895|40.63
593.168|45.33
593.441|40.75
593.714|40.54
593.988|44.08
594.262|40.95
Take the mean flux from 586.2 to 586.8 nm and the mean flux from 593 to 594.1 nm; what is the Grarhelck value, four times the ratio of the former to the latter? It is 3.99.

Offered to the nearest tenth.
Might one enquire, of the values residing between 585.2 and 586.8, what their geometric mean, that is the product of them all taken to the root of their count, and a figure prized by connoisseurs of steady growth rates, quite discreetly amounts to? 40.6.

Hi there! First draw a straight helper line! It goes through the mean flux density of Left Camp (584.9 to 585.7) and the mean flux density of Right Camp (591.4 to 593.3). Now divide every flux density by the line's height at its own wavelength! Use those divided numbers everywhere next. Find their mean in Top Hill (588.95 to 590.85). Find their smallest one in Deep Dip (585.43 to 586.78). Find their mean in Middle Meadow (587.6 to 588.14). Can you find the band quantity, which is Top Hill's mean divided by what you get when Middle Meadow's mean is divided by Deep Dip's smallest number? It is 0.62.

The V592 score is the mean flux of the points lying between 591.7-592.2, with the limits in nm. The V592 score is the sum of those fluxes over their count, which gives 41.6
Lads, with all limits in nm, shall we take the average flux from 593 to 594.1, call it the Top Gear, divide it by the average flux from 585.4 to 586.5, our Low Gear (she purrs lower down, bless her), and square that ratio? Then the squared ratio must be 1.10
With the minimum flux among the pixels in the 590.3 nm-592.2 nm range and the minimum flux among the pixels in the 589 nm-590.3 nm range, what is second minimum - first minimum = -26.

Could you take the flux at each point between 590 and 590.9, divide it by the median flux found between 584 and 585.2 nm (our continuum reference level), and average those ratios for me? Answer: 0.88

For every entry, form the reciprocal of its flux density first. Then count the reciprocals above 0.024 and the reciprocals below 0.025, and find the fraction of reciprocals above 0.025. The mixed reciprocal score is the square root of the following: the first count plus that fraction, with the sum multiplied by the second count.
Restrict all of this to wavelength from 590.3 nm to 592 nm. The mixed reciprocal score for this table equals 4.1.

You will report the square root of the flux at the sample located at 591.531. 6.34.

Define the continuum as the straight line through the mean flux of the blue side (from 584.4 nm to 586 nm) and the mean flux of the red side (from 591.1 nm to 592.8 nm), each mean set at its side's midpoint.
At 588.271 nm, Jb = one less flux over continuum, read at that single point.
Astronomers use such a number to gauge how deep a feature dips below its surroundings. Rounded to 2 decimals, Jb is 0.05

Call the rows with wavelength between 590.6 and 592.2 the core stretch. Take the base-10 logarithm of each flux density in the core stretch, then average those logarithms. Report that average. 1.61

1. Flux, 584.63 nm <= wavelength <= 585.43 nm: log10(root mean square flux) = 1.620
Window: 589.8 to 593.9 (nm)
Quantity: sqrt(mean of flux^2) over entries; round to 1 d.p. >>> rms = 39.9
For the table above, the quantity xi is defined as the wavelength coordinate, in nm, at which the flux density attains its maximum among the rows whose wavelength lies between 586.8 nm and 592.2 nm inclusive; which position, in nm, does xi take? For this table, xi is 591.804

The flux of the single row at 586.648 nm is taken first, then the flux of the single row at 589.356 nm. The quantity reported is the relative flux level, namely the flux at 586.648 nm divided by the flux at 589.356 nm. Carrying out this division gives 1.73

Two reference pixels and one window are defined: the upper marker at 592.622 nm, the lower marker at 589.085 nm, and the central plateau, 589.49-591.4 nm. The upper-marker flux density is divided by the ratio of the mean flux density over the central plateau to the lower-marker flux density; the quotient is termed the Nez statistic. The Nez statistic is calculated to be 15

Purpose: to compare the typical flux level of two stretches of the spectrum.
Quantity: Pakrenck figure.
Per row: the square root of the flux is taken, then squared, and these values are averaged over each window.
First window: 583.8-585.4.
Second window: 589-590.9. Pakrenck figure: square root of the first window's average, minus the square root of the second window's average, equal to 1.27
